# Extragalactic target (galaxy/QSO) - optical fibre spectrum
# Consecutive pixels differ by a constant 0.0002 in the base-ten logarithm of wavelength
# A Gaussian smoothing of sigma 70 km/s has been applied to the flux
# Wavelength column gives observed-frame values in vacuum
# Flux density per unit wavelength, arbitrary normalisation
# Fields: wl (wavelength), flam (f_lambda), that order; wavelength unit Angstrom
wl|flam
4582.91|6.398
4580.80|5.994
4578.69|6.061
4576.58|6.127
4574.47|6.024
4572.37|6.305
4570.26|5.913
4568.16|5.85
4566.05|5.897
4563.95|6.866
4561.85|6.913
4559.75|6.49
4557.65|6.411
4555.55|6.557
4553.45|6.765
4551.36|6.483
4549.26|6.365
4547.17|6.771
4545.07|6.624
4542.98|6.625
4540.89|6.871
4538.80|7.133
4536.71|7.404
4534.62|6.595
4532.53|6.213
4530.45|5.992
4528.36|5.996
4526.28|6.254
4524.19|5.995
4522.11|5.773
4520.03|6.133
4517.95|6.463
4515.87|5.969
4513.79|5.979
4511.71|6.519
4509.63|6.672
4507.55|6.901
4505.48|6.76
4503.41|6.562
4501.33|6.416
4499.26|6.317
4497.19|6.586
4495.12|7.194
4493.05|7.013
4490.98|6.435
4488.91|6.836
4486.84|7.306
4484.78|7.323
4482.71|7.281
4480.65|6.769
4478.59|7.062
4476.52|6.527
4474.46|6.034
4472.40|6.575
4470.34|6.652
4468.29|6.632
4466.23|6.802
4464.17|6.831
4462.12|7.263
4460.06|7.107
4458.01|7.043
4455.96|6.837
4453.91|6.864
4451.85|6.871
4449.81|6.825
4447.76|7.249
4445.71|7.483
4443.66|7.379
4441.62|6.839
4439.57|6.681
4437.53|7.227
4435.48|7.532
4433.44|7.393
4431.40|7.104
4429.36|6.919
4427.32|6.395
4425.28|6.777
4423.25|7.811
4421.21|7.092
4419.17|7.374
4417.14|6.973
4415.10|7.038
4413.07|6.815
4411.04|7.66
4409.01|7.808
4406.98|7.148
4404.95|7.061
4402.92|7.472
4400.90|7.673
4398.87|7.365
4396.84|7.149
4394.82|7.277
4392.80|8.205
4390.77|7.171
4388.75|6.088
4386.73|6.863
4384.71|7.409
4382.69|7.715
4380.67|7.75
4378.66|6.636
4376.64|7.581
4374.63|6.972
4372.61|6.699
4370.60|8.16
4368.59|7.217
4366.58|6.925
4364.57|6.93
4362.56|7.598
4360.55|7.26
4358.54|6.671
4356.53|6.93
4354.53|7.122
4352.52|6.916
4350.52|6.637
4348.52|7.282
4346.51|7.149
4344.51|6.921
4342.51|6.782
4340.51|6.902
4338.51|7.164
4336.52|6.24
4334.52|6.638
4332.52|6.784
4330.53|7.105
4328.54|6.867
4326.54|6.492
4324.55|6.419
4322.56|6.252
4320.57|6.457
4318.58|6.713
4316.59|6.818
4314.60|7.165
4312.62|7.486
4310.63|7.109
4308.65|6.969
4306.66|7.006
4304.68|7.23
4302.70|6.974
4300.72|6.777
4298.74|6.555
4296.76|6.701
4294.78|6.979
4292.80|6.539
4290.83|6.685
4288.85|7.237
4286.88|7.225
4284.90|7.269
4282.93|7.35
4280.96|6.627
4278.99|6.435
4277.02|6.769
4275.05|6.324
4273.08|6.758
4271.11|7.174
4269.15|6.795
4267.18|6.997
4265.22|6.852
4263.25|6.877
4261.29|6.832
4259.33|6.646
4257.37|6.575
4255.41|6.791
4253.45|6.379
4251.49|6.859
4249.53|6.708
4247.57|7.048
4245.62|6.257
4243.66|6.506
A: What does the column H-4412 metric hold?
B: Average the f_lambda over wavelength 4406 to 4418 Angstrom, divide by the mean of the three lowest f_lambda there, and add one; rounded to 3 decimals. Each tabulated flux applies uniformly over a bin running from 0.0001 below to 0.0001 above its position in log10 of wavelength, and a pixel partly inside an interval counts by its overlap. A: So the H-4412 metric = 2.043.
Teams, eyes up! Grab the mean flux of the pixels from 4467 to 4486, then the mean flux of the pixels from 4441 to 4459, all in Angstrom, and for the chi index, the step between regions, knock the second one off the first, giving -0.28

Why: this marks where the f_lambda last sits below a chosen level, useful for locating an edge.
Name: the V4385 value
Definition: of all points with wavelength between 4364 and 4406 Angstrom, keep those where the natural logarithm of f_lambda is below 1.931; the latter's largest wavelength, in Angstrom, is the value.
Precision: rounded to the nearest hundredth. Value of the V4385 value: 4388.75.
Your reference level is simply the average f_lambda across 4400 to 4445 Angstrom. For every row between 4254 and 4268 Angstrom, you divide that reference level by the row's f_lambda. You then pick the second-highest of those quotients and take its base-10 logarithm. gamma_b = 0.034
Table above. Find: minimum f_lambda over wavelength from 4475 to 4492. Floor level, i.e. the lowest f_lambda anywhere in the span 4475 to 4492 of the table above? 6.435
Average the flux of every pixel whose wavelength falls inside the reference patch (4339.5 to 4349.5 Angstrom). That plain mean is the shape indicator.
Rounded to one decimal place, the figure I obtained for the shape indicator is 7.0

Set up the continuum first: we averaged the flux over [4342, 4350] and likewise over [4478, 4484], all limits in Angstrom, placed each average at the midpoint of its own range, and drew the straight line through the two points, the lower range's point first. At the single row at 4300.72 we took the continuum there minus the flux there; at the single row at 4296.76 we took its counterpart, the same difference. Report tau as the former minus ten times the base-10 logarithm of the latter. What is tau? 5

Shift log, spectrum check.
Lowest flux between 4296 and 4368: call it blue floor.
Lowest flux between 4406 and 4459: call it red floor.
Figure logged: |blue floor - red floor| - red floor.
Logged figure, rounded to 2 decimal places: -6.24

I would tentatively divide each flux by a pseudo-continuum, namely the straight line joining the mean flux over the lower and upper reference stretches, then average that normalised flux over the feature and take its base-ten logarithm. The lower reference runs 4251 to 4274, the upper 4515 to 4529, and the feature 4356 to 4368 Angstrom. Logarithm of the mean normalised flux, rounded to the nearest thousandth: 0.034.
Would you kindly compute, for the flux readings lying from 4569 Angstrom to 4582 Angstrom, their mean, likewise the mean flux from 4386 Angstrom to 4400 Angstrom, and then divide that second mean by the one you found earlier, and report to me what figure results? 1.18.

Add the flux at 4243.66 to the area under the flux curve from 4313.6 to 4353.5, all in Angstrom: 277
